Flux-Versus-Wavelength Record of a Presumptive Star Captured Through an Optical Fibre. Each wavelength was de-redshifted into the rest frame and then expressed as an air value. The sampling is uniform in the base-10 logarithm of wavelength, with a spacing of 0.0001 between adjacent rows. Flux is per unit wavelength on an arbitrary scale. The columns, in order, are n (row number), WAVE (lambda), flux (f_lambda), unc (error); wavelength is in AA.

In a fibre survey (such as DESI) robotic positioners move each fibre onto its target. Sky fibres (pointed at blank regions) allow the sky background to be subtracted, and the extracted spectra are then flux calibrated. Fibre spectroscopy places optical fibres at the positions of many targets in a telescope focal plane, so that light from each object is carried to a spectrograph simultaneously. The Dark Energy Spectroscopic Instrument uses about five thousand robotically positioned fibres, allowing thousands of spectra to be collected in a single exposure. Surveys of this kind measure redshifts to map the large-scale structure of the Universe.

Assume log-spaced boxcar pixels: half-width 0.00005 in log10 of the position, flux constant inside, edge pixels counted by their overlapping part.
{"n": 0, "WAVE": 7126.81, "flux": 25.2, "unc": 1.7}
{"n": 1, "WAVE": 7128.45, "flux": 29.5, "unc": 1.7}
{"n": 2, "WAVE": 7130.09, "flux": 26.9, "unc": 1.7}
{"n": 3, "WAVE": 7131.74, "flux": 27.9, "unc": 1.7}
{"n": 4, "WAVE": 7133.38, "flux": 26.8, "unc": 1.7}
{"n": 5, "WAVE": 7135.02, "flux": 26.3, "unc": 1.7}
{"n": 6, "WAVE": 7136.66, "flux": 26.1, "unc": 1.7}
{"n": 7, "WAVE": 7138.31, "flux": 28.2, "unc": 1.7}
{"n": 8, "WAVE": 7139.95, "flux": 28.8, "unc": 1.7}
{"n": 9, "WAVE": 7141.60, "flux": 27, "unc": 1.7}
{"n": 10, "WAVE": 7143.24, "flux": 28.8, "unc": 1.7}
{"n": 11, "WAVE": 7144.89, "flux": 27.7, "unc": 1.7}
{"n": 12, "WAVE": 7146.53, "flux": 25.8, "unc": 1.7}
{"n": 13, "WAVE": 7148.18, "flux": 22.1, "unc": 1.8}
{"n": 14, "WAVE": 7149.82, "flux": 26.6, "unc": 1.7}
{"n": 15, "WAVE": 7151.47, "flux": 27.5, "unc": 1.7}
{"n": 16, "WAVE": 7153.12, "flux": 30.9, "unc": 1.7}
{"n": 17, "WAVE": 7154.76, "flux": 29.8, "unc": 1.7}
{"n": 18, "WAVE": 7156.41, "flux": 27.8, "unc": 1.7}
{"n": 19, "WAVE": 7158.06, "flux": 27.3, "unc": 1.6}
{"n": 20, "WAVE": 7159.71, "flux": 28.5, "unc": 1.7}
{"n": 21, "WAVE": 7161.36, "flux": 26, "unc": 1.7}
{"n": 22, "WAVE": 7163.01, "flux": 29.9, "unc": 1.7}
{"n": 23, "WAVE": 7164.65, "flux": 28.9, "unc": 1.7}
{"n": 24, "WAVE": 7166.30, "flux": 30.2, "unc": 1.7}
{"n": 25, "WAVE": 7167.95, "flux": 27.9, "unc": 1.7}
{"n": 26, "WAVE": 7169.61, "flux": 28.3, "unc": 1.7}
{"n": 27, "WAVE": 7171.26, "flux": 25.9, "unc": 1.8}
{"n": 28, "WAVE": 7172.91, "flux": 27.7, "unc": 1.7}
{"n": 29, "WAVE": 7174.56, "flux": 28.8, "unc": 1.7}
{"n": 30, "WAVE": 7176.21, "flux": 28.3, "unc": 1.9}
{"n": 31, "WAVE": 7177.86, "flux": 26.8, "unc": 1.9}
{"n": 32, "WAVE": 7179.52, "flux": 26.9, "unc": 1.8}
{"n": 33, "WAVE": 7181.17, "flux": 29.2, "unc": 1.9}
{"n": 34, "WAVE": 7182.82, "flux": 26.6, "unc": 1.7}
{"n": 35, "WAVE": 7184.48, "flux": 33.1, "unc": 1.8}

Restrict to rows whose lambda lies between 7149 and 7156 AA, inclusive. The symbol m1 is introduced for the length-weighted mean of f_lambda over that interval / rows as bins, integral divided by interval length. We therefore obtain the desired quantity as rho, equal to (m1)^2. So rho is 821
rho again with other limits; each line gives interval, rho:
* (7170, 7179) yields 758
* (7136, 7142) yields 760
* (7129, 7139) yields 733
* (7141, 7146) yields 772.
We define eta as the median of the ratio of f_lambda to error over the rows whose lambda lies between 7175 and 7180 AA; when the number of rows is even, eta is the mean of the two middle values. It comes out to 14.9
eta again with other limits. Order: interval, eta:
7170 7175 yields 16.3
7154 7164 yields 16.9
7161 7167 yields 17.3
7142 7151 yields 15.6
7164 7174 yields 16.5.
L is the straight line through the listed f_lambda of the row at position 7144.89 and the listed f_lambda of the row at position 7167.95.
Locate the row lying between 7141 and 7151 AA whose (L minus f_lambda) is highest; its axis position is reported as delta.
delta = 7148.18 AA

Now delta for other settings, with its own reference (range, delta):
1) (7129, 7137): 7136.66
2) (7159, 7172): 7171.26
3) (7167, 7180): 7171.26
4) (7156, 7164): 7161.36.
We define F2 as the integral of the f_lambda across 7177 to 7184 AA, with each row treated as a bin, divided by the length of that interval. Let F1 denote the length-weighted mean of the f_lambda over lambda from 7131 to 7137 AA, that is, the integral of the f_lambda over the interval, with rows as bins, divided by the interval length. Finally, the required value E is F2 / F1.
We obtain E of 1.03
